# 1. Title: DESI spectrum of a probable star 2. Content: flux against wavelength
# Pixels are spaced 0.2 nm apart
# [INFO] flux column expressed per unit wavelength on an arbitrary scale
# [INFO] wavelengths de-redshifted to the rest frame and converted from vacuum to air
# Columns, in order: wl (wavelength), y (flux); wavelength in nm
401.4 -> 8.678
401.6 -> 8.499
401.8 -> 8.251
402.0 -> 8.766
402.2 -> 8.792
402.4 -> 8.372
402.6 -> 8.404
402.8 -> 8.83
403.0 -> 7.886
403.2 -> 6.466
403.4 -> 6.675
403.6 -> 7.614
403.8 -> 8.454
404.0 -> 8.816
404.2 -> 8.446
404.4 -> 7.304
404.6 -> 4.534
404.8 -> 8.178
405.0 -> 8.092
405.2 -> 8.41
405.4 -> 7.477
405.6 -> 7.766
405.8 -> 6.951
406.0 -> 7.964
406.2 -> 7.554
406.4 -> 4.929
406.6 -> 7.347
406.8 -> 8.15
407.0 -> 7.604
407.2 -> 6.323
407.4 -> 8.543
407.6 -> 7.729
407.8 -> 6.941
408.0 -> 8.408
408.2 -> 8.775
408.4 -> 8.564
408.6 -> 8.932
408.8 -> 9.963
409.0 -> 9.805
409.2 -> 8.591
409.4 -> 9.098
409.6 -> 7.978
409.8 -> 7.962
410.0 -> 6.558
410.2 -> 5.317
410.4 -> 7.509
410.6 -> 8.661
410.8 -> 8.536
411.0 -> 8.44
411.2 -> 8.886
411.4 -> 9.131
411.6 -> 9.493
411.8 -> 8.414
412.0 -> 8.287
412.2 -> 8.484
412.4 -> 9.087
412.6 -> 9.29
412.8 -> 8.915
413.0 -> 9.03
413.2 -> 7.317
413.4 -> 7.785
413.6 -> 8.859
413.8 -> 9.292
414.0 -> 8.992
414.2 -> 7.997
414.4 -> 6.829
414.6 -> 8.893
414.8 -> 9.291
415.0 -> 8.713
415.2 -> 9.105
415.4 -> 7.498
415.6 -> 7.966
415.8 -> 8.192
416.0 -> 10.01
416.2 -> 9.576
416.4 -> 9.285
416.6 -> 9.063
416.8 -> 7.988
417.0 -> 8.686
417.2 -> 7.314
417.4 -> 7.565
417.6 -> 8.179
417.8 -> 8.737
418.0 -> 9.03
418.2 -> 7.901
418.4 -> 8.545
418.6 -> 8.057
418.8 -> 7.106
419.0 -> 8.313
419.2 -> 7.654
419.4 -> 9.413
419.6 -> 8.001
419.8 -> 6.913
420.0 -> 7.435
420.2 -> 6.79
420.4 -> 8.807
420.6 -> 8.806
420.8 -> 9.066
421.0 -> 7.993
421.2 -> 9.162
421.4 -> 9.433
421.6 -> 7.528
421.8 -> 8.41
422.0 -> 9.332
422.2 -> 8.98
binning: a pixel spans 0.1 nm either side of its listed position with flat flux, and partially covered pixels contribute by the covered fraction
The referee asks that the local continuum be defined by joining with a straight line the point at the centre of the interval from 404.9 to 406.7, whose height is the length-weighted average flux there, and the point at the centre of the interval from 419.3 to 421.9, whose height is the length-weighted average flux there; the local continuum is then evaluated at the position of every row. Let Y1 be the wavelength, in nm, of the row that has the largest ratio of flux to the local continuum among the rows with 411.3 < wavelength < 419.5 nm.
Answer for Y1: 416.0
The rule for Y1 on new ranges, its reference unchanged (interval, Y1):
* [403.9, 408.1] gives 404.0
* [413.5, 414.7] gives 413.8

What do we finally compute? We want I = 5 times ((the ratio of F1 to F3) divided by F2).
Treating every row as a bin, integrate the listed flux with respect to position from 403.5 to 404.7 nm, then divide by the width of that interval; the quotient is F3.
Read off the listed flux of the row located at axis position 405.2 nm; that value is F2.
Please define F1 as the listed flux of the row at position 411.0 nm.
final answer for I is 0.67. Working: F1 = 8.44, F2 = 8.41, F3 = 7.5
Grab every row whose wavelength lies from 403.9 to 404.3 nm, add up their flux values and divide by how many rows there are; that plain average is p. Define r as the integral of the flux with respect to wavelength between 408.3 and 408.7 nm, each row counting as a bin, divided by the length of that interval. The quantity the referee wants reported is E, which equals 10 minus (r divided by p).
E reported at 8.99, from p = 8.6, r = 8.7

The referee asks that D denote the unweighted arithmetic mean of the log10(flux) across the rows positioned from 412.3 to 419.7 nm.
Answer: 0.93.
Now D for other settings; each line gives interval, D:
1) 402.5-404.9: 0.88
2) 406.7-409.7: 0.92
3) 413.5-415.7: 0.93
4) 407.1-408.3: 0.89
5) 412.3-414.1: 0.94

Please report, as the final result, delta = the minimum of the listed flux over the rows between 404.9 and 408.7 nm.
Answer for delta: 4.929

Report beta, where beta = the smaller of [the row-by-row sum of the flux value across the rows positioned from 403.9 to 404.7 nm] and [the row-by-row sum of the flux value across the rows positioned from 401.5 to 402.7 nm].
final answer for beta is 29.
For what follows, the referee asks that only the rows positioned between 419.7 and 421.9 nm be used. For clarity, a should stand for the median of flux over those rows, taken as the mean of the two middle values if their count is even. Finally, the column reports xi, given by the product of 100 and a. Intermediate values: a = 8.41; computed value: 841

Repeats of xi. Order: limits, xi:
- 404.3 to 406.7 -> 752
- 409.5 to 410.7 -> 774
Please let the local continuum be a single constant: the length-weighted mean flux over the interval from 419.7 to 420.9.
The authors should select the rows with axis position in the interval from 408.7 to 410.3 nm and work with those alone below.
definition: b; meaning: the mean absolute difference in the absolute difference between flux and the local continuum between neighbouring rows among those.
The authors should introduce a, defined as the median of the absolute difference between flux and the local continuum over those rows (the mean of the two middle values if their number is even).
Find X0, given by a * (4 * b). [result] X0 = 4.10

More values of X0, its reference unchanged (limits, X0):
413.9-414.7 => 3.02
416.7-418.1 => 0.90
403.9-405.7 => 1.74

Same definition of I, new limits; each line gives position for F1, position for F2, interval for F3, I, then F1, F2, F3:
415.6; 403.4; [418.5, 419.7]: 0.74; 7.966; 6.675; 8.1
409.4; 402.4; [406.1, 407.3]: 0.78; 9.098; 8.372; 7.0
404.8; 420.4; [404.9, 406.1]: 0.60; 8.178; 8.807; 7.8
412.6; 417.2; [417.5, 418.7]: 0.76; 9.29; 7.314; 8.4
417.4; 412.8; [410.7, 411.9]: 0.48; 7.565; 8.915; 8.8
